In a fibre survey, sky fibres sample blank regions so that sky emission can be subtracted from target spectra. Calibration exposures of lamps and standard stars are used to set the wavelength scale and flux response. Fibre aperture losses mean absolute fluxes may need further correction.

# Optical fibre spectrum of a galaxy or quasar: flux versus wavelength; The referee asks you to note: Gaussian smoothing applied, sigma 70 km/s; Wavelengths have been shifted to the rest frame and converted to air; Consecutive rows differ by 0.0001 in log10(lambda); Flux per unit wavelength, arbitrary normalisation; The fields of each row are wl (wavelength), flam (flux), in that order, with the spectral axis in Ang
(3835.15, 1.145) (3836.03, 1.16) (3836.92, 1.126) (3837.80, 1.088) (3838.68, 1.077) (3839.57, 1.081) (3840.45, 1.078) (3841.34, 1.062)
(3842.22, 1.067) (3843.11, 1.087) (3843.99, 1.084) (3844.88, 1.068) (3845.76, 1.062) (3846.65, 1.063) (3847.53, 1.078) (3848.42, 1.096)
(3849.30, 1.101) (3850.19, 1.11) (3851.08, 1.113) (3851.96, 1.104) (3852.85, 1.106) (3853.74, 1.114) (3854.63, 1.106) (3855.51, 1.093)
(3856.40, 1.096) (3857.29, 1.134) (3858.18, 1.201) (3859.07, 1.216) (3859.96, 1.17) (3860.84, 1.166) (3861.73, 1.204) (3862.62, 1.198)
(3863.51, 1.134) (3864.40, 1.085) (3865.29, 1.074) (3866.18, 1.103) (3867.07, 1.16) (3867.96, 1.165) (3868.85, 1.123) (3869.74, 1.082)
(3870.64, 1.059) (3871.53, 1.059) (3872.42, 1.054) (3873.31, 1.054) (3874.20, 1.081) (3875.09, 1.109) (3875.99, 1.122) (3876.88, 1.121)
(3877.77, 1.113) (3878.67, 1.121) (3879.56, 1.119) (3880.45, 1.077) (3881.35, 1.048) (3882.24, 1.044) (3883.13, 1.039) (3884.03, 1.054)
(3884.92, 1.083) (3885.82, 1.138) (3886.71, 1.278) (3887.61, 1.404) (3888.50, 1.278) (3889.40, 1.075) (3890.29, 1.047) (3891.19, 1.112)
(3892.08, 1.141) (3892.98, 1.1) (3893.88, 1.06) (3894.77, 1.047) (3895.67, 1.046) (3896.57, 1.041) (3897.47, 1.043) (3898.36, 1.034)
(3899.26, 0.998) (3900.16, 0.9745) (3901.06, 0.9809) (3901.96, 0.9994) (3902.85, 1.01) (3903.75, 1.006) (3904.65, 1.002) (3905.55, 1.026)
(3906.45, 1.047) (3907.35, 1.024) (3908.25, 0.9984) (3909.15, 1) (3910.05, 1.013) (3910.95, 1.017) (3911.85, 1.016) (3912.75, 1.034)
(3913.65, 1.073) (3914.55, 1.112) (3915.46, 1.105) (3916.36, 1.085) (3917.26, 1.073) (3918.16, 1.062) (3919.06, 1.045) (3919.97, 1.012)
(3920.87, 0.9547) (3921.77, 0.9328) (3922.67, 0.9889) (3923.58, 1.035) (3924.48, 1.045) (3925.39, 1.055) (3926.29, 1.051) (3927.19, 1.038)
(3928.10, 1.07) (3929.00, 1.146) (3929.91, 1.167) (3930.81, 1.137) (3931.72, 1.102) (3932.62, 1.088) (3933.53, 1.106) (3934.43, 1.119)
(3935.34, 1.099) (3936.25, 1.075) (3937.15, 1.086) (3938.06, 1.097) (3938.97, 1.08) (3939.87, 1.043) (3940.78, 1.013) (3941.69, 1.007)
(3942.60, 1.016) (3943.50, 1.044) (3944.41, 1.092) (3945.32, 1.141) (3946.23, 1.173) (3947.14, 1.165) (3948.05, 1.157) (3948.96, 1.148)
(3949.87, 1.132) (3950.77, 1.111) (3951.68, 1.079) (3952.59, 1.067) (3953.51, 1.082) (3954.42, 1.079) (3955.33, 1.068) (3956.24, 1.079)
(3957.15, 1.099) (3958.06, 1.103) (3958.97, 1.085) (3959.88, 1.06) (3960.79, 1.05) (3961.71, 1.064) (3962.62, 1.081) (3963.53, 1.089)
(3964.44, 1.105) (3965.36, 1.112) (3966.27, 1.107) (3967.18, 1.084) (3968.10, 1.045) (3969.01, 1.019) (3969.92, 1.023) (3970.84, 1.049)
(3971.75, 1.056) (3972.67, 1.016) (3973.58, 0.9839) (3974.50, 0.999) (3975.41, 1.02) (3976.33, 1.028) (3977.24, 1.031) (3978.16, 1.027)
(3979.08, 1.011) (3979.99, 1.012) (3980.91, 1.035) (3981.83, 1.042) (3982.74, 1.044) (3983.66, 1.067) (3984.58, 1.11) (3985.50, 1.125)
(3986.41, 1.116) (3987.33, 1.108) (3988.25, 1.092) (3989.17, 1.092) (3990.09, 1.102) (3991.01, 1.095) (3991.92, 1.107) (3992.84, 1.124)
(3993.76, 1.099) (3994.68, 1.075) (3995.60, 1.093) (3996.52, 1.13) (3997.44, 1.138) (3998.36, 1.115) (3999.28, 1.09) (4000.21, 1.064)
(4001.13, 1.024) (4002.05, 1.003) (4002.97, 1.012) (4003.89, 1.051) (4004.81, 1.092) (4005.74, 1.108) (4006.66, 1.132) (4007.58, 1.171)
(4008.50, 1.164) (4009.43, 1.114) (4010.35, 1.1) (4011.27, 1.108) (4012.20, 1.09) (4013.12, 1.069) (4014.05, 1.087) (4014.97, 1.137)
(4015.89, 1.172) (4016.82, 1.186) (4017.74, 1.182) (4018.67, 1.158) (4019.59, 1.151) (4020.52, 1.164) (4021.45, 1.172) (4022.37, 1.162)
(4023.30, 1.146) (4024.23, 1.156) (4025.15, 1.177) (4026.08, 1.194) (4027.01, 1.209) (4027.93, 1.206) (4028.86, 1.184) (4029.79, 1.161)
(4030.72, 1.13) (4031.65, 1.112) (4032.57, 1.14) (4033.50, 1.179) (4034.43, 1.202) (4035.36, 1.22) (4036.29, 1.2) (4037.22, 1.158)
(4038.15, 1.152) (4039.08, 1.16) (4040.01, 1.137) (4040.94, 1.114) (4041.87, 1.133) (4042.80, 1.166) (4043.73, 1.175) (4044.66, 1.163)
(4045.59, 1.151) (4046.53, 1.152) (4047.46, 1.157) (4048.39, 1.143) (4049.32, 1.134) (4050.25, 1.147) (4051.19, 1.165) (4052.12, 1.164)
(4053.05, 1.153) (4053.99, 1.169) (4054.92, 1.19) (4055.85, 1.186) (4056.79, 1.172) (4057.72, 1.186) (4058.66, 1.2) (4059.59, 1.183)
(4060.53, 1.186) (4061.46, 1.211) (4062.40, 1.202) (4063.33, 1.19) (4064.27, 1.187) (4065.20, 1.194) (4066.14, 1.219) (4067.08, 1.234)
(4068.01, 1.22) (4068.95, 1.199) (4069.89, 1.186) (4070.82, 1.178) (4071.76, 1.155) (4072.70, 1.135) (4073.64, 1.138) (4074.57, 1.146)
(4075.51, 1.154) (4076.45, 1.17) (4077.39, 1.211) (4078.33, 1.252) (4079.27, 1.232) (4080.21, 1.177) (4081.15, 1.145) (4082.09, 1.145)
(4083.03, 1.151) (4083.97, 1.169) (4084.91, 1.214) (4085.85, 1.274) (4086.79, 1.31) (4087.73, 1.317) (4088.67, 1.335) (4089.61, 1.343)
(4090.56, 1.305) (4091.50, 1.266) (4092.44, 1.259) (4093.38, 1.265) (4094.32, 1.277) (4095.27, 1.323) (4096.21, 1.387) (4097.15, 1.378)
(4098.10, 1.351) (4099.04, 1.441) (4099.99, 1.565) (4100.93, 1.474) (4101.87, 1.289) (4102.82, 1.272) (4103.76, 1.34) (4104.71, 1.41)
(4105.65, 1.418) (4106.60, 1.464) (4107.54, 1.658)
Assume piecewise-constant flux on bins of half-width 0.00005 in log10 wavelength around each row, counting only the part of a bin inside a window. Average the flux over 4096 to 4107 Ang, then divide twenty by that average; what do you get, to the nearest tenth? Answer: 14.3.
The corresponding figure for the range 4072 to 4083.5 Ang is 17.1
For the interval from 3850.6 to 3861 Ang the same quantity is 17.6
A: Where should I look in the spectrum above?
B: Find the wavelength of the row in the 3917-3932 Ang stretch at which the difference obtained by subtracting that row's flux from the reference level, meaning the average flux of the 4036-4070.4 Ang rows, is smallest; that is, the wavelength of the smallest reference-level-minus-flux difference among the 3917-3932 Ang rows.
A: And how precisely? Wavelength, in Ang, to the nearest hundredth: 3929.91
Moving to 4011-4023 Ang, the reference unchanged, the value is 4016.82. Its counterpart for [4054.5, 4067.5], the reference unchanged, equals 4067.08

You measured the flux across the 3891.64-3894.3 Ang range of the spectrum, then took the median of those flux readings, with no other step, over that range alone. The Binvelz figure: 1.10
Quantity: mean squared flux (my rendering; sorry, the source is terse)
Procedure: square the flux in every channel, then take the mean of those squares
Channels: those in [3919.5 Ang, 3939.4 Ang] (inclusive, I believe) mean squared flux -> 1.14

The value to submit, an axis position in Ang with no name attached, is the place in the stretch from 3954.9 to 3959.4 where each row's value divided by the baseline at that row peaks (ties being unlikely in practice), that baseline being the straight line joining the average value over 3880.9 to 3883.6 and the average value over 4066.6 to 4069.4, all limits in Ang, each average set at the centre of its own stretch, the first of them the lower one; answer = 3958.06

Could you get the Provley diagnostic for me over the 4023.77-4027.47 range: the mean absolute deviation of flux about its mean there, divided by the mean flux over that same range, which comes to 0.015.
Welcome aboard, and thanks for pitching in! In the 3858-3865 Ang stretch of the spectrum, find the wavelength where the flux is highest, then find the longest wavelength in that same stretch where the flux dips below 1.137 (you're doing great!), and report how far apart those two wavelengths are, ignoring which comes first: 5.3 Ang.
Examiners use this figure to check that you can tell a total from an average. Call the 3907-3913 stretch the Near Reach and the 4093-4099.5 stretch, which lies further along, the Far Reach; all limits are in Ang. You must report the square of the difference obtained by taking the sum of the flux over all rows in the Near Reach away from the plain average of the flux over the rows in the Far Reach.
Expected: 33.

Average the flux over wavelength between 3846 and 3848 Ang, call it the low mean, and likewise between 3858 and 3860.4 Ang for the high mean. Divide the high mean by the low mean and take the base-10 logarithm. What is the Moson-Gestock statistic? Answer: 0.05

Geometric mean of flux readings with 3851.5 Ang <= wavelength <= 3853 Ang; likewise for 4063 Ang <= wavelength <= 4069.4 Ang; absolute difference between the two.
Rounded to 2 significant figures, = 0.10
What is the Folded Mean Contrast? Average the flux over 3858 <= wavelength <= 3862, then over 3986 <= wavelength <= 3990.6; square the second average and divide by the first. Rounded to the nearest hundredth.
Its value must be 1.02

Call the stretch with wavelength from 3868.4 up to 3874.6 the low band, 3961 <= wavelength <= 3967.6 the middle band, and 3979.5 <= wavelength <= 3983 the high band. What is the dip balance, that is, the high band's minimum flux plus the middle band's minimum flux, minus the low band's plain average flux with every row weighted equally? 1.00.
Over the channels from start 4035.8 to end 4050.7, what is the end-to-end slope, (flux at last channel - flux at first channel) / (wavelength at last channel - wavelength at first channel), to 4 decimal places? -0.0038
